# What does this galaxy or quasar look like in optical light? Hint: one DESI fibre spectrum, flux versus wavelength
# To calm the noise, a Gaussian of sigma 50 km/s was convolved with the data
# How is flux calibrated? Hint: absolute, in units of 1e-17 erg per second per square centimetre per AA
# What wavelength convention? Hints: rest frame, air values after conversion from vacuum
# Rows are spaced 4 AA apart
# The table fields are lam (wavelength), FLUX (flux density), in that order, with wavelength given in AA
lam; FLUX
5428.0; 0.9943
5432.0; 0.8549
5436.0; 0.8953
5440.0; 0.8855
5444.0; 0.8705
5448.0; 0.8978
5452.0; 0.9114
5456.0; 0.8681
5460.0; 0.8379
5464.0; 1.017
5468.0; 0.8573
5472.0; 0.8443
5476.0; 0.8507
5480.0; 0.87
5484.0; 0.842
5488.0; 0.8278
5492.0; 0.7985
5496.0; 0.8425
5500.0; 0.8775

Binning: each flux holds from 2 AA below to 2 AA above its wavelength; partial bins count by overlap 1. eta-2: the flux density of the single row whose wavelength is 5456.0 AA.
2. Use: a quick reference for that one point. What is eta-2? 0.8681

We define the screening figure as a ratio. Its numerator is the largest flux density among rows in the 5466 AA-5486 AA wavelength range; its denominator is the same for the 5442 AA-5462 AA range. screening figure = 0.95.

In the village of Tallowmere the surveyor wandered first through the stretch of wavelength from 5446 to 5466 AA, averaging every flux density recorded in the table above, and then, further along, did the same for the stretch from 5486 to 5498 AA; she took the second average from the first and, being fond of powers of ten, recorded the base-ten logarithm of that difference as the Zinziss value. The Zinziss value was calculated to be -1.08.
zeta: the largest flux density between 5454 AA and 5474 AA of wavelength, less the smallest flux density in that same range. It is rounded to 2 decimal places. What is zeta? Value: 0.18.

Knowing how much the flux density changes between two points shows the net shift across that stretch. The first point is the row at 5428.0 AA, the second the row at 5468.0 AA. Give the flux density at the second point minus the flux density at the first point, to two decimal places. -0.14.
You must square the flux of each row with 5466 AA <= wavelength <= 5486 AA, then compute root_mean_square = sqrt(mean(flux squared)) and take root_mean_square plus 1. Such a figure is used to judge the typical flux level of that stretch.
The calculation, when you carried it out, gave 1.85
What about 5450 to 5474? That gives 1.89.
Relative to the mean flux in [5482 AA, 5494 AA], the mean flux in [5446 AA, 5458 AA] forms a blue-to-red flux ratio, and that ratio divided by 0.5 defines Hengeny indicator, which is 2.17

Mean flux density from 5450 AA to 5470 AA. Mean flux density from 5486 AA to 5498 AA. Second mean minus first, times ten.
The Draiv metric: -0.75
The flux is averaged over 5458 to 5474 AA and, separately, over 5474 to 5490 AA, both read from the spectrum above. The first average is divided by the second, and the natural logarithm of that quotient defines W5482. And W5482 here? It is 0.048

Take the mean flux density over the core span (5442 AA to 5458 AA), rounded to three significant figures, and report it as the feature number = 0.887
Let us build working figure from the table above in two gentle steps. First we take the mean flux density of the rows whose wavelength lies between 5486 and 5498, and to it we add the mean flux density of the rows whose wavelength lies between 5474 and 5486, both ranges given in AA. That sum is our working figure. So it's 1.68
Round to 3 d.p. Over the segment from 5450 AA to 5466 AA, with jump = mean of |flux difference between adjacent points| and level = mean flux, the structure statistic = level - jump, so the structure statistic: 0.824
